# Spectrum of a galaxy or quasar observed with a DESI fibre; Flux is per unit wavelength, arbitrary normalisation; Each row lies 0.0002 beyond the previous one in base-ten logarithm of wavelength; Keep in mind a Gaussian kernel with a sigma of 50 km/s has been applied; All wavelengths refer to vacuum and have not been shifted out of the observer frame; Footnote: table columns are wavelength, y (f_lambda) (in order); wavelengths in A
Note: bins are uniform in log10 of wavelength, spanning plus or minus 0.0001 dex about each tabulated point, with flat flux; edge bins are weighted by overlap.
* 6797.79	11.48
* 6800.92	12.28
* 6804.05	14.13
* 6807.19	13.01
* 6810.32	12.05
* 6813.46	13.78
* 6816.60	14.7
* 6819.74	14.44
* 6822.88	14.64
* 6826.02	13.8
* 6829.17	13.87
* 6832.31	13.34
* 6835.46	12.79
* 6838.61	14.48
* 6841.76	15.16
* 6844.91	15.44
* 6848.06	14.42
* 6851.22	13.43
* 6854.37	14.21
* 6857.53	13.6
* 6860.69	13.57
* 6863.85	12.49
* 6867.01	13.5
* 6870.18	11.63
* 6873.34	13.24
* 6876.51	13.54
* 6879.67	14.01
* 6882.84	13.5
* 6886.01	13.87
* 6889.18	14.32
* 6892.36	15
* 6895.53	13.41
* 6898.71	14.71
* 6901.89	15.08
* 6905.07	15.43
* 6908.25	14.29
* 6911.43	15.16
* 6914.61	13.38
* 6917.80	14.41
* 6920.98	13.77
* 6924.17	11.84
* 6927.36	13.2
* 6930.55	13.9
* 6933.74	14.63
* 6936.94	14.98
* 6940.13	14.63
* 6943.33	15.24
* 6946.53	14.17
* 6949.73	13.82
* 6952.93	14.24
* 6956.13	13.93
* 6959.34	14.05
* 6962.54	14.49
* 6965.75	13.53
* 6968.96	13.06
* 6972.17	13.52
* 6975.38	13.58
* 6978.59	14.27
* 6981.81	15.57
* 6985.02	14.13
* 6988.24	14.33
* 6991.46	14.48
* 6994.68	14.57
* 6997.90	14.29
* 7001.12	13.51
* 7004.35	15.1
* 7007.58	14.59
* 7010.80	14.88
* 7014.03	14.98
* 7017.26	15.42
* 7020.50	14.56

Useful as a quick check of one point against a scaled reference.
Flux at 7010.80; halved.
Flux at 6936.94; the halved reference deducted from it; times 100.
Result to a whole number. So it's 754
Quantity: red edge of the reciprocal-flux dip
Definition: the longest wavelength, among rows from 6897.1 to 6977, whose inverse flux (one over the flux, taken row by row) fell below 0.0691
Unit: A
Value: 6962.54 A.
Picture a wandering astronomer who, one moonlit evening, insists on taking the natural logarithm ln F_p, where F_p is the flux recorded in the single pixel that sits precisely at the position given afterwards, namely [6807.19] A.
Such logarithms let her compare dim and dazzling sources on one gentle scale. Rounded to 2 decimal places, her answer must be 2.57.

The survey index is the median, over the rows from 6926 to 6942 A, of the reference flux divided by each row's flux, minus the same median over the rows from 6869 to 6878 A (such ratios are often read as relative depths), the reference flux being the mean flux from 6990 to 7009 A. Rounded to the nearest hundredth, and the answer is -0.10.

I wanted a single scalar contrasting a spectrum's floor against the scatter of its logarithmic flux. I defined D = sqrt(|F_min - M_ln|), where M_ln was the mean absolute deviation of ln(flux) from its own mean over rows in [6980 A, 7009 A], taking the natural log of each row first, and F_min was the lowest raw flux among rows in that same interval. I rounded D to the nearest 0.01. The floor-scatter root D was 3.67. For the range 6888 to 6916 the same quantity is 3.65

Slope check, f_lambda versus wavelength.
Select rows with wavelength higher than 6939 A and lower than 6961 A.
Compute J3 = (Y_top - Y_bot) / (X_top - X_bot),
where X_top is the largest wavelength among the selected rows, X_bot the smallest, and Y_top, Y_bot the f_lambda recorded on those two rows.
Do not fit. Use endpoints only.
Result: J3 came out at -0.030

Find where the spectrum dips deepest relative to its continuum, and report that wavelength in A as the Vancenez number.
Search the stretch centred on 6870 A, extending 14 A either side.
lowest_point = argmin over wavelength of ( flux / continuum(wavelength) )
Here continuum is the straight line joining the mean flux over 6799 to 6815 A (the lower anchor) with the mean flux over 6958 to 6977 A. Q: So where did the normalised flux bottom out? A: 6870.18 A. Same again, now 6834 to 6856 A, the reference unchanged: 6835.46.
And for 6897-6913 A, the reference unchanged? 6908.25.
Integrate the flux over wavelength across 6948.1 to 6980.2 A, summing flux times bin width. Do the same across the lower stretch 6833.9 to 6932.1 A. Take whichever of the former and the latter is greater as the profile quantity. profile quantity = 1365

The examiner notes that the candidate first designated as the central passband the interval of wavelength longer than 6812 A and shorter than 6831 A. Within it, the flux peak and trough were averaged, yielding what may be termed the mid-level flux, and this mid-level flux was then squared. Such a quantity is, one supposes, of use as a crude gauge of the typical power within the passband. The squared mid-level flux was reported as 203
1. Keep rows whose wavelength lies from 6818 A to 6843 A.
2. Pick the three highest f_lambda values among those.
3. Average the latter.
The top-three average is 14.76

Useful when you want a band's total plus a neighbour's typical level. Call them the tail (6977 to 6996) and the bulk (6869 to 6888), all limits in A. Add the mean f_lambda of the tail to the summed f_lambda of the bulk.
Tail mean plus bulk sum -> 94.3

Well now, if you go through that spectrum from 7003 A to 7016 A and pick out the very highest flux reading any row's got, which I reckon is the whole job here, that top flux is 15.1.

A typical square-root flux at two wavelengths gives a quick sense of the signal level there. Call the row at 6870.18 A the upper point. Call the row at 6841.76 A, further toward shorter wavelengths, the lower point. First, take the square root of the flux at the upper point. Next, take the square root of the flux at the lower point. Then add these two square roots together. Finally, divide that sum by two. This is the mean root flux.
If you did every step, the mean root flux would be 3.65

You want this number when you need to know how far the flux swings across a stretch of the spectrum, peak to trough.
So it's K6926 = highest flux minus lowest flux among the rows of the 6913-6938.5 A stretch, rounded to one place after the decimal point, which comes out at 3.1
